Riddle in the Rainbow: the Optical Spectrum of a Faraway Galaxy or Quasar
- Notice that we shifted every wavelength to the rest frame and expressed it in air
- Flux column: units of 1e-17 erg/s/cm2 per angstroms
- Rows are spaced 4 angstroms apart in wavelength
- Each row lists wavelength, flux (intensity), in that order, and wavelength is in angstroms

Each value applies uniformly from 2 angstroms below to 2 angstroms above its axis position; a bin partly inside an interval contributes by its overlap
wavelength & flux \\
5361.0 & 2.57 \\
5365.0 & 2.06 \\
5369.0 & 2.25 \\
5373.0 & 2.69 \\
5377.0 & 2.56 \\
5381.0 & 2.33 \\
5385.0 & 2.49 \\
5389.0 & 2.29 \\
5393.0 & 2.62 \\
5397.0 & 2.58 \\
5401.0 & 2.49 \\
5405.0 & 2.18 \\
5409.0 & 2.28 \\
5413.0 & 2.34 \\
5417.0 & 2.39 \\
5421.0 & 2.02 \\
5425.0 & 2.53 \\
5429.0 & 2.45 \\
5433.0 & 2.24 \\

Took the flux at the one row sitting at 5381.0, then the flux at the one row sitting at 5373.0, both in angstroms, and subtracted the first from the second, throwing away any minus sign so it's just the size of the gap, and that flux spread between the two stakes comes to 0.4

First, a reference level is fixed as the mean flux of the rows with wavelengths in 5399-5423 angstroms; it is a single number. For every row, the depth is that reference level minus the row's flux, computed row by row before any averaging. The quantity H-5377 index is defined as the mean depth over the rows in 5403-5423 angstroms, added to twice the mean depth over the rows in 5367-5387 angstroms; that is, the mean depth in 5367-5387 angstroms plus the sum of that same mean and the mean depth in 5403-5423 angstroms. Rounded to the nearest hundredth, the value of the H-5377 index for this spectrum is -0.32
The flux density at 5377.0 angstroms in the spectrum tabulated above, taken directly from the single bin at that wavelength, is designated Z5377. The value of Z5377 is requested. 2.56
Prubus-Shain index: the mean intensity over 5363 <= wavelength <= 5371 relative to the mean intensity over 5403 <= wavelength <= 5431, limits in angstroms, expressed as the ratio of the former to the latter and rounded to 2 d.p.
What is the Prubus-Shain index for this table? 0.93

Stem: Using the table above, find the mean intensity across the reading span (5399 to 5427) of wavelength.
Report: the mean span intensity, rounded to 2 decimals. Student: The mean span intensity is 2.32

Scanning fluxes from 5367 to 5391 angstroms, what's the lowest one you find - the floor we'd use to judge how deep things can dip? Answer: 2.25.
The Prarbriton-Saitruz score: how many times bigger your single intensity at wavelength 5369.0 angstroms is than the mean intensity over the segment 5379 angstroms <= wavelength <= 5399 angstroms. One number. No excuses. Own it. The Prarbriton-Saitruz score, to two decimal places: 0.91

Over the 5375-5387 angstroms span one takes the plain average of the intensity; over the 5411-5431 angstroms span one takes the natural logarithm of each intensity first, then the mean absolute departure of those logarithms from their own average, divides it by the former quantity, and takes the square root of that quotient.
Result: 0.154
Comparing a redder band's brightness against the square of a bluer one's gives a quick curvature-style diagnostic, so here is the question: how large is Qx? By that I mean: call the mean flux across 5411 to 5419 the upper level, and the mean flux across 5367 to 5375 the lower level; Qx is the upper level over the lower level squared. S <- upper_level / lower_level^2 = 0.388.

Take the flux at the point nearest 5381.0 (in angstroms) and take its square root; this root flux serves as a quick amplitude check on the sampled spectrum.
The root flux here 1.53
